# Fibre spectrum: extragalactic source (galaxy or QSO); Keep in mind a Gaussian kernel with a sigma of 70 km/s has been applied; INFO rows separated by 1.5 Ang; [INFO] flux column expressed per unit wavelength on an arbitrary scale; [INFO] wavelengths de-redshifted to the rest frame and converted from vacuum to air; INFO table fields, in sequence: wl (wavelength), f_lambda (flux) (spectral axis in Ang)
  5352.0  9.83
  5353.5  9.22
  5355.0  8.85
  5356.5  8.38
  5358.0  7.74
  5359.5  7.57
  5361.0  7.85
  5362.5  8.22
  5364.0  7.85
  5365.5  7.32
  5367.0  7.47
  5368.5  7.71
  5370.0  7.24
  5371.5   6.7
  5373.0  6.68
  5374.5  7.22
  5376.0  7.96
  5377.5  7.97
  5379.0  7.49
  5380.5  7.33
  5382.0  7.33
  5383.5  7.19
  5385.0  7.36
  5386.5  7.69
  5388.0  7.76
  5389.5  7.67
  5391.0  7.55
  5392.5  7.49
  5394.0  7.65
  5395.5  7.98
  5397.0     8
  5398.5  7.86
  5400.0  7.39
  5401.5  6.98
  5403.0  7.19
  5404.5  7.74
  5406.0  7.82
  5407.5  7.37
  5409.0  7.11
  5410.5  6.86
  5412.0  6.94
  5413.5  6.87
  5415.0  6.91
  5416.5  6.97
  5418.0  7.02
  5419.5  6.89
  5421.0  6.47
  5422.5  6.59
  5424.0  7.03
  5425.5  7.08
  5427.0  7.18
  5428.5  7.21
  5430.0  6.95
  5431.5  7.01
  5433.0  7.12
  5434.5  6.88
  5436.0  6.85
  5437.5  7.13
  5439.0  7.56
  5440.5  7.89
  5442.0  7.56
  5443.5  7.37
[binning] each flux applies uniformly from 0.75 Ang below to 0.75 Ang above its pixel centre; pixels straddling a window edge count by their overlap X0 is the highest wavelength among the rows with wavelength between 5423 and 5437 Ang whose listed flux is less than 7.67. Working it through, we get 5436.0 Ang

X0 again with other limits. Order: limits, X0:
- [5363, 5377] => 5374.5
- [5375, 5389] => 5385.0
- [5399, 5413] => 5412.0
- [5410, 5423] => 5422.5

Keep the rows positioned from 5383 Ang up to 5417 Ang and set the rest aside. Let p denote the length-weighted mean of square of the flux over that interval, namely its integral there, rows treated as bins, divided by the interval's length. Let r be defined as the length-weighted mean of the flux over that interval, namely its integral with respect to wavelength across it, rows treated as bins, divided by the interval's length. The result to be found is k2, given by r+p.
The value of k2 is 62.5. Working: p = 55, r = 7.4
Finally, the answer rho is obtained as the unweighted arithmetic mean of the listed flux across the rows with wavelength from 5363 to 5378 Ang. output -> 7.41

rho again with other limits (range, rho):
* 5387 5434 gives 7.25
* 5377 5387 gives 7.48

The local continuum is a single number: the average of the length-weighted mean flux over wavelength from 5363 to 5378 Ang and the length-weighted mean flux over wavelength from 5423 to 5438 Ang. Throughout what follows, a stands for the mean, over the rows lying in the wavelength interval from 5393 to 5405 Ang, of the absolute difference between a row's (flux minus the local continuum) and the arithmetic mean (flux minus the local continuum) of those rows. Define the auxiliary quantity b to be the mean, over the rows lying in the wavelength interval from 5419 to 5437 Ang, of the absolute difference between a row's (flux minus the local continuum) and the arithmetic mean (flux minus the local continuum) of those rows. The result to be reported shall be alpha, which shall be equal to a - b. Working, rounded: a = 0.31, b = 0.17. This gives 0.14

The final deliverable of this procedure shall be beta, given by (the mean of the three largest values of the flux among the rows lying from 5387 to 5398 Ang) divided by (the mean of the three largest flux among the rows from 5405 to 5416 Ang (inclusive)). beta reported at 1.06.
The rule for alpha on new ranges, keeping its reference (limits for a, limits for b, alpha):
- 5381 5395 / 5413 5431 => 0.00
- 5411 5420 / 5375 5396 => -0.17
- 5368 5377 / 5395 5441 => 0.07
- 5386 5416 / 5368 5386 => 0.04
